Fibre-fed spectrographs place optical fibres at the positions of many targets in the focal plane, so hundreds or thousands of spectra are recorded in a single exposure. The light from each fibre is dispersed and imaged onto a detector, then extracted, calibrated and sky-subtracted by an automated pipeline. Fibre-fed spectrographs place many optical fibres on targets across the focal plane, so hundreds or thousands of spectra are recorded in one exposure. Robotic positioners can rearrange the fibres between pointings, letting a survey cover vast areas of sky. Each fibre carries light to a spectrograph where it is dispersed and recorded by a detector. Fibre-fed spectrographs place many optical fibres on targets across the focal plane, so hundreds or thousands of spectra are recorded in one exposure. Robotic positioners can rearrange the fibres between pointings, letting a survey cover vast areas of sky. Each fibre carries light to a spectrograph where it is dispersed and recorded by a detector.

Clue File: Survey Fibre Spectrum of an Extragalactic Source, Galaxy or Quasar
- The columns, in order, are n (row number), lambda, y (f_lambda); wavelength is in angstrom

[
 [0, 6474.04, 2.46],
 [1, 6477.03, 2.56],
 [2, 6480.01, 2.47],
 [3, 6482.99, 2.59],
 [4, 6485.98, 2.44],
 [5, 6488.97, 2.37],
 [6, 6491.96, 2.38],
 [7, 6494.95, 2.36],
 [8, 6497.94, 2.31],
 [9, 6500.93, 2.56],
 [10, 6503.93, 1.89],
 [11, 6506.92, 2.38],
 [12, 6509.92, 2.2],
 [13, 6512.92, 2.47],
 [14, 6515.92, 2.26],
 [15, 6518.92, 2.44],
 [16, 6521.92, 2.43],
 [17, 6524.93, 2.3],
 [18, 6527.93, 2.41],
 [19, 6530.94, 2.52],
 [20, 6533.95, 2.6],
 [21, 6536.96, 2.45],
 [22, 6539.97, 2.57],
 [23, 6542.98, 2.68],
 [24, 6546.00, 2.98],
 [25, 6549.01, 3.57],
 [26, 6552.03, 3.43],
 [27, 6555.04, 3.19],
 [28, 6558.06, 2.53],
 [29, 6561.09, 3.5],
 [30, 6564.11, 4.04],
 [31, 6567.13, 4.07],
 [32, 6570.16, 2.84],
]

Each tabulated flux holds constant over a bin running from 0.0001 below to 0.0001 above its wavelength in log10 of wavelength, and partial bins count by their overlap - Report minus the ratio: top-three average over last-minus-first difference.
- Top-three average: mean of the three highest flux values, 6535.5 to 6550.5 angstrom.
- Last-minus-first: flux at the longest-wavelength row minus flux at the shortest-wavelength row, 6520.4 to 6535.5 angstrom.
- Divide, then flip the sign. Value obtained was -18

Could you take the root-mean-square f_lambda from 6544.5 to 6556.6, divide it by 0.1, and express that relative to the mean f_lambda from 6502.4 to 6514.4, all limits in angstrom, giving 14.8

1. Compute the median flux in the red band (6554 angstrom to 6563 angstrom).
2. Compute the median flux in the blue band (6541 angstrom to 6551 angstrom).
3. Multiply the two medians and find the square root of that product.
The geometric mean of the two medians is 3.08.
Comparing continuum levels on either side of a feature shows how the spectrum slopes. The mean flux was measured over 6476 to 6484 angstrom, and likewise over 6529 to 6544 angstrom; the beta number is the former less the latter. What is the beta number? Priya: -0.02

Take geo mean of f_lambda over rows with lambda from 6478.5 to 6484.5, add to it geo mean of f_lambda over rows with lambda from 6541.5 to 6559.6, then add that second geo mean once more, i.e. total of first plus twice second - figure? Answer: 8.6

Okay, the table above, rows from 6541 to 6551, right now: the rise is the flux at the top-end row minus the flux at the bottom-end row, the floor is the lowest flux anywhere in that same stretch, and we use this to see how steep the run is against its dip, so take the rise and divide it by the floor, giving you 0.33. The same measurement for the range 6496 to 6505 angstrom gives -0.22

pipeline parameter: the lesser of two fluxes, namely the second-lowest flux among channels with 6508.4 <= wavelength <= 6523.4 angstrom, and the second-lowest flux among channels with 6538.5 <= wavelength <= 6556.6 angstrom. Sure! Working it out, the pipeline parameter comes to 2.26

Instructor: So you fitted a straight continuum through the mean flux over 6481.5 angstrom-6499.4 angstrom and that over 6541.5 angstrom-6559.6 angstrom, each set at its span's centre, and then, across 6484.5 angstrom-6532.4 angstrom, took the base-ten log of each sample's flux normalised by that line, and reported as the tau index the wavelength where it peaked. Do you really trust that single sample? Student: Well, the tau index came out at 6485.98 angstrom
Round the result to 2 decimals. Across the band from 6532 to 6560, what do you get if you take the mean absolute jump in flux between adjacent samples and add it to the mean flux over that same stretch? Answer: 3.18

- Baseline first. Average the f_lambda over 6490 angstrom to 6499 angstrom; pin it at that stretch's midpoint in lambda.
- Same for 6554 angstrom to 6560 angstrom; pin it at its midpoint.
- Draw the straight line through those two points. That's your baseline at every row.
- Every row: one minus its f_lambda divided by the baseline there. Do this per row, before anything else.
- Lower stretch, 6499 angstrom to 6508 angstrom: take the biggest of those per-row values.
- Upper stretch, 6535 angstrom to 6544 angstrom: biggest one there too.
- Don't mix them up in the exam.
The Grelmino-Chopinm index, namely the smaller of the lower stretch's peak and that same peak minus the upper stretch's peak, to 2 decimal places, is 0.13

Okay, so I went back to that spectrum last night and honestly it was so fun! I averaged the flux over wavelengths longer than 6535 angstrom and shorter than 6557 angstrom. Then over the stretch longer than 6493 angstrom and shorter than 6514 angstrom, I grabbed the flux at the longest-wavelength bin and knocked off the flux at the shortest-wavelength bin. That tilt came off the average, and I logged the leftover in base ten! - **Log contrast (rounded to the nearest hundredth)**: 0.46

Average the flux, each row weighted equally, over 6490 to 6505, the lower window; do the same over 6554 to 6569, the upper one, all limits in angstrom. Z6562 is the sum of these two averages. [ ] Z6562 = 5.77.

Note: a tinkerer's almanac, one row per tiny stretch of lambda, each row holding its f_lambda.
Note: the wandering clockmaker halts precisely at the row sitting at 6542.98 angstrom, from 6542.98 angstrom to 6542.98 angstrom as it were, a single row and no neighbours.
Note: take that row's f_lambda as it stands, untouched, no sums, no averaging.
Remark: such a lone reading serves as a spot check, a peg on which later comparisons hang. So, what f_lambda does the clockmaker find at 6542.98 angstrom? 2.68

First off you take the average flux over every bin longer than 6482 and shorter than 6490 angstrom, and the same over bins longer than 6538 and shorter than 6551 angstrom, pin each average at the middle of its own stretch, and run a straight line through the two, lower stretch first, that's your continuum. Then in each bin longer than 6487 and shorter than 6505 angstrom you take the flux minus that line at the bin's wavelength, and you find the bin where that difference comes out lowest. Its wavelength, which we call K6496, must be 6503.93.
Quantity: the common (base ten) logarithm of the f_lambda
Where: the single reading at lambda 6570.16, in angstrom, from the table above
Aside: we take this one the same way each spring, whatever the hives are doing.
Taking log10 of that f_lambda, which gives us 0.453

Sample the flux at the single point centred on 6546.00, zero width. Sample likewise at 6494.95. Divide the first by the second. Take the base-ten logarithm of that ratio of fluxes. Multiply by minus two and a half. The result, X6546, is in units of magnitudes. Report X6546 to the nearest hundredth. -0.25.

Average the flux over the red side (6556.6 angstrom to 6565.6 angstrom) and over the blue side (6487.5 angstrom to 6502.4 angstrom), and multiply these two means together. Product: 8.0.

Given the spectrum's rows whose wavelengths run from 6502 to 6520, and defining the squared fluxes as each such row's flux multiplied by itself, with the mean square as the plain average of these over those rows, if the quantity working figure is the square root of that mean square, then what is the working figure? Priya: 2.28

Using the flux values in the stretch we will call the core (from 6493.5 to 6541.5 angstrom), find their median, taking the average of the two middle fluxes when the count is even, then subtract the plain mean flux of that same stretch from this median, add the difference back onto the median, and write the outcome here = 2.46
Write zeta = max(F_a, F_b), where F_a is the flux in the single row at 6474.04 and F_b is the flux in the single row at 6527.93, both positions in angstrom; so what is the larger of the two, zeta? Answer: 2.5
